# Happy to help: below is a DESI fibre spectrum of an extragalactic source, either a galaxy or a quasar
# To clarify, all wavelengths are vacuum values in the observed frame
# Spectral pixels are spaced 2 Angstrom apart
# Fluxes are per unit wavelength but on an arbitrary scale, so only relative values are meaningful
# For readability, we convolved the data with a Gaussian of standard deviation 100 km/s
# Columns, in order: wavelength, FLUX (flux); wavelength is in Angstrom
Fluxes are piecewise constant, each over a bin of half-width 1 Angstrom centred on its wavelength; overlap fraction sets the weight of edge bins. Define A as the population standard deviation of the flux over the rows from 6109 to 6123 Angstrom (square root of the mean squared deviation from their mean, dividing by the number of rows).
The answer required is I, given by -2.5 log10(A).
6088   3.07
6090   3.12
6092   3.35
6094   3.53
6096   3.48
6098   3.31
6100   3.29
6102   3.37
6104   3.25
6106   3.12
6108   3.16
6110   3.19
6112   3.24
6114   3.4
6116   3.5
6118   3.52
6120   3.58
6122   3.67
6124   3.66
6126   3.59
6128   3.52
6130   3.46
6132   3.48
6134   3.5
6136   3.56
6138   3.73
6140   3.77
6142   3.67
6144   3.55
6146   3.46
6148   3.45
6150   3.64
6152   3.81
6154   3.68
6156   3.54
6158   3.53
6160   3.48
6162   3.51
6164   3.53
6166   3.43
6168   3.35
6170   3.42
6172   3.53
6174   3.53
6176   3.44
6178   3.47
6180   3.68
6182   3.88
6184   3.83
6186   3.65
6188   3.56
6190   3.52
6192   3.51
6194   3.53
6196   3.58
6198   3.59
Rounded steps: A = 0.16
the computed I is 2.0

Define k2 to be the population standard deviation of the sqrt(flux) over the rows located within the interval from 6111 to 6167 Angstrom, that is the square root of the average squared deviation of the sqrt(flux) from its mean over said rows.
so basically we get 0.032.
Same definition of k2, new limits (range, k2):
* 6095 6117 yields 0.033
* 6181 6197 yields 0.035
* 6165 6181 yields 0.025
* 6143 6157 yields 0.031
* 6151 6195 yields 0.035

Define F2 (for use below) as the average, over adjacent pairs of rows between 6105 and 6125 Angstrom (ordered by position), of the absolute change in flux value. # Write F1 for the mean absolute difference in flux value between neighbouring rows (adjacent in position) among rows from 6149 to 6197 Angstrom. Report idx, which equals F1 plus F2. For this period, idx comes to 0.144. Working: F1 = 0.082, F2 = 0.062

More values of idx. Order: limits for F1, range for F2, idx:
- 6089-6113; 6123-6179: 0.176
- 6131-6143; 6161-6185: 0.165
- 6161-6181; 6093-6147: 0.154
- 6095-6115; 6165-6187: 0.191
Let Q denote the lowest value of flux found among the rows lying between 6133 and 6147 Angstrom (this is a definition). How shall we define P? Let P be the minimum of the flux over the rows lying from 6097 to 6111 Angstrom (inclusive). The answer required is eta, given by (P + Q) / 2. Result 3.29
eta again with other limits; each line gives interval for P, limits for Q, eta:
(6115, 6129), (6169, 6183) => 3.46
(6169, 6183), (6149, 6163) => 3.45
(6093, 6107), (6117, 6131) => 3.29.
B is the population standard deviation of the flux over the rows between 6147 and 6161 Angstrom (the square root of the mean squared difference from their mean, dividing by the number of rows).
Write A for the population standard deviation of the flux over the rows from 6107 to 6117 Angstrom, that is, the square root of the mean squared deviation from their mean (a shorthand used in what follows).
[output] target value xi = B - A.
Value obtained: -0.013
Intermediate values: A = 0.13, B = 0.118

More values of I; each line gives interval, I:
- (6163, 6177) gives 3.0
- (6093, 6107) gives 2.2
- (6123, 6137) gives 3.0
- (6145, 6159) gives 2.3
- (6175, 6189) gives 2.0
